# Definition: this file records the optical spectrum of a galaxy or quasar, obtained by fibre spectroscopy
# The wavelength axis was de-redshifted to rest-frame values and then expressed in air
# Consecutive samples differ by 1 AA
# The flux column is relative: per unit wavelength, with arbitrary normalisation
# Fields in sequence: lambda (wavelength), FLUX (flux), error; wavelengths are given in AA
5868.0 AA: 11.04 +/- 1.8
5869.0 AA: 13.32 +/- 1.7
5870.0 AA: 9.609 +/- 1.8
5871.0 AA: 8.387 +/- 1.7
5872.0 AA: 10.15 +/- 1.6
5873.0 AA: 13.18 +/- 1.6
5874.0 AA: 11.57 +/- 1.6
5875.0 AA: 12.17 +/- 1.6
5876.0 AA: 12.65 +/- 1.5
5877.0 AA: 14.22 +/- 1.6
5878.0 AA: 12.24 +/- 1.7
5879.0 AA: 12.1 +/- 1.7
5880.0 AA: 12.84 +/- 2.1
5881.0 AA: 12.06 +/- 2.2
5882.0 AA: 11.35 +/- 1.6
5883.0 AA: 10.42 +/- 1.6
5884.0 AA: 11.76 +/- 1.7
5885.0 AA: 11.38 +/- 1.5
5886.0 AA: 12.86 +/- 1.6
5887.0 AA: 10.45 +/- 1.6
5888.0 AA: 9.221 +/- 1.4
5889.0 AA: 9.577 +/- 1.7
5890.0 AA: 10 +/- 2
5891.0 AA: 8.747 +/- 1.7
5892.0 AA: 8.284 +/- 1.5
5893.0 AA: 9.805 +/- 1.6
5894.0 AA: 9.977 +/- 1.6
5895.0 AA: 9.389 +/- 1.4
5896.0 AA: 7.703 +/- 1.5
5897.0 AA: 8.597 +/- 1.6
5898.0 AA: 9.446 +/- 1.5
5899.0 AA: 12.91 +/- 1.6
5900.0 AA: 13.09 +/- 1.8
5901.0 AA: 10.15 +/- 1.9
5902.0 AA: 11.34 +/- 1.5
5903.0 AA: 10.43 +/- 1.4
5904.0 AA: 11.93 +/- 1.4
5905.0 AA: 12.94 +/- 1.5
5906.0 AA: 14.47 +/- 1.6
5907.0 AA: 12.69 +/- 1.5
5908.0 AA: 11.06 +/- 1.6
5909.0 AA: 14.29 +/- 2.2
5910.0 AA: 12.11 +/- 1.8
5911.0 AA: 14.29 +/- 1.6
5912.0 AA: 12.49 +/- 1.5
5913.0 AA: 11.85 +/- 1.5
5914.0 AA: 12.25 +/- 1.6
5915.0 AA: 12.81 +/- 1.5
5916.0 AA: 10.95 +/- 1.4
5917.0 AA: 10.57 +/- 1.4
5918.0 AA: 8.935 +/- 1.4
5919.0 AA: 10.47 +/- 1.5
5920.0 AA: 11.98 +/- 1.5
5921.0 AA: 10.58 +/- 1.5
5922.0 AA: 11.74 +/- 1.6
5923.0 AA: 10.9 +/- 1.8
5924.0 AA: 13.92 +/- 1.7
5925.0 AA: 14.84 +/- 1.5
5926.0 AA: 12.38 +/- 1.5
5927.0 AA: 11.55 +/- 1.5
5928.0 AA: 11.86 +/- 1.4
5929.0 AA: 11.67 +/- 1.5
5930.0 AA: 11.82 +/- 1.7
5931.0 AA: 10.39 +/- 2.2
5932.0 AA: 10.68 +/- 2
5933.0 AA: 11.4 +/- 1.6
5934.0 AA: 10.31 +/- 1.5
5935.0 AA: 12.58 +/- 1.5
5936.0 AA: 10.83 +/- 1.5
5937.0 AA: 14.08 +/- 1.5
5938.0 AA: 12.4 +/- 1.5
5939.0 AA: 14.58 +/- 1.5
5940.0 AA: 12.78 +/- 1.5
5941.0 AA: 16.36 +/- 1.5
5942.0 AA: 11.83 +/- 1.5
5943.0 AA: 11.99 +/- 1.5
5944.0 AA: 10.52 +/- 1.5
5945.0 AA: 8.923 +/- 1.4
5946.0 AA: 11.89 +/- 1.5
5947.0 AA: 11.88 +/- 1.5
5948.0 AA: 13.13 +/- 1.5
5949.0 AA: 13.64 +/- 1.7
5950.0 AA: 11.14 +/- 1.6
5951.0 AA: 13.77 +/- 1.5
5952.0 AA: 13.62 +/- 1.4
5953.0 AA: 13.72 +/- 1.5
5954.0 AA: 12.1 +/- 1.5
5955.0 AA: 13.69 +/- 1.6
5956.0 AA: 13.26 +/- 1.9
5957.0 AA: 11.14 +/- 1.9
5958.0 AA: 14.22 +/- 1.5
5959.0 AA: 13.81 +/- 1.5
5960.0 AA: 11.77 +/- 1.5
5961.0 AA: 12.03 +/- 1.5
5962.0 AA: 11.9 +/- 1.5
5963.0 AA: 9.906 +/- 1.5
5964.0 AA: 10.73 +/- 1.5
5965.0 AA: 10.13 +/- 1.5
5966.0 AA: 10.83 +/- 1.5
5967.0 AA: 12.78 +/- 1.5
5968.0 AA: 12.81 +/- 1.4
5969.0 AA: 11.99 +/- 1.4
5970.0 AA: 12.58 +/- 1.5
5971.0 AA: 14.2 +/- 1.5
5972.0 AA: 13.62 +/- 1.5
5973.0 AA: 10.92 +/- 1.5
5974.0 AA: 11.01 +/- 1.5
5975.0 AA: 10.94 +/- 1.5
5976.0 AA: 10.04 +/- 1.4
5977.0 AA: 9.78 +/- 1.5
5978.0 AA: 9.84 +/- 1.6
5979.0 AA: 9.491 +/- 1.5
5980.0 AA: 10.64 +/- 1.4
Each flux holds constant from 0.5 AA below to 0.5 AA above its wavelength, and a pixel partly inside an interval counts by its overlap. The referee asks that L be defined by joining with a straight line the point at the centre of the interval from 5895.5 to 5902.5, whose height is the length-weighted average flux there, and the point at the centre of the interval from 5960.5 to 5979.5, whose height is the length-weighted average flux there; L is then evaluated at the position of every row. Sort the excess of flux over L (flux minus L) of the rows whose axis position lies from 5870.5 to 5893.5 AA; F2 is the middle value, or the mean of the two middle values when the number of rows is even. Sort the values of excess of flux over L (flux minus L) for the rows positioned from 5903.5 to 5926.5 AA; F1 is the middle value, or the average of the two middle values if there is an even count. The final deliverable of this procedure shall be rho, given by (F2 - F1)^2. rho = 0.17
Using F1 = 1.5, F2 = 1.1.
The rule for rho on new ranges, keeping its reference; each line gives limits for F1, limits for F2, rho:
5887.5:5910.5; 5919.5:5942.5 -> 1.77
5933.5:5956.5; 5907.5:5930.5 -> 0.40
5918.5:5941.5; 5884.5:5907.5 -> 1.77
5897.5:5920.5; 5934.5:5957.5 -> 0.07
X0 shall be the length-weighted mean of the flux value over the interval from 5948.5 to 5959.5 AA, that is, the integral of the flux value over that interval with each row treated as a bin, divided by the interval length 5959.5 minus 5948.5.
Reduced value 13.1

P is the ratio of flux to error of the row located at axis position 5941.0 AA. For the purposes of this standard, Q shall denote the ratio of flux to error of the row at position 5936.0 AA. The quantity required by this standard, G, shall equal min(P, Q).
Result 7.2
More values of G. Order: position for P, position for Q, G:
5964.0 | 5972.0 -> 7.2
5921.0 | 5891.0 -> 5.1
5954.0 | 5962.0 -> 7.9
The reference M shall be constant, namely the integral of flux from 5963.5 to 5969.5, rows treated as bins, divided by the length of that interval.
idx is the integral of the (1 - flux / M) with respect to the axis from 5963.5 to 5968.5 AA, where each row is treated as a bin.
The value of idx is 0.04 AA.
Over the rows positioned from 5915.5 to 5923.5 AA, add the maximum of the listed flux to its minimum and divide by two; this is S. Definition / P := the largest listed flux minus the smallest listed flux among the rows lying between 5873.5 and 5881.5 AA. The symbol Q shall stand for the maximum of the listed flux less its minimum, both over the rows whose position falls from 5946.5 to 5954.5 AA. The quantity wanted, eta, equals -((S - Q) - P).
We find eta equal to -5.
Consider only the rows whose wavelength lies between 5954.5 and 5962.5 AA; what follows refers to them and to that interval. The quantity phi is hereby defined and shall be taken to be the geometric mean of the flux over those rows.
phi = 12.7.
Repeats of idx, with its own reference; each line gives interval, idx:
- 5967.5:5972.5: -0.65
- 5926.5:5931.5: 0.04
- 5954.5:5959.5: -0.73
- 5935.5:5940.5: -0.60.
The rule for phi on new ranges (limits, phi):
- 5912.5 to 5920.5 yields 11.2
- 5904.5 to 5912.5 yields 13.0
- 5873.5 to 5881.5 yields 12.5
